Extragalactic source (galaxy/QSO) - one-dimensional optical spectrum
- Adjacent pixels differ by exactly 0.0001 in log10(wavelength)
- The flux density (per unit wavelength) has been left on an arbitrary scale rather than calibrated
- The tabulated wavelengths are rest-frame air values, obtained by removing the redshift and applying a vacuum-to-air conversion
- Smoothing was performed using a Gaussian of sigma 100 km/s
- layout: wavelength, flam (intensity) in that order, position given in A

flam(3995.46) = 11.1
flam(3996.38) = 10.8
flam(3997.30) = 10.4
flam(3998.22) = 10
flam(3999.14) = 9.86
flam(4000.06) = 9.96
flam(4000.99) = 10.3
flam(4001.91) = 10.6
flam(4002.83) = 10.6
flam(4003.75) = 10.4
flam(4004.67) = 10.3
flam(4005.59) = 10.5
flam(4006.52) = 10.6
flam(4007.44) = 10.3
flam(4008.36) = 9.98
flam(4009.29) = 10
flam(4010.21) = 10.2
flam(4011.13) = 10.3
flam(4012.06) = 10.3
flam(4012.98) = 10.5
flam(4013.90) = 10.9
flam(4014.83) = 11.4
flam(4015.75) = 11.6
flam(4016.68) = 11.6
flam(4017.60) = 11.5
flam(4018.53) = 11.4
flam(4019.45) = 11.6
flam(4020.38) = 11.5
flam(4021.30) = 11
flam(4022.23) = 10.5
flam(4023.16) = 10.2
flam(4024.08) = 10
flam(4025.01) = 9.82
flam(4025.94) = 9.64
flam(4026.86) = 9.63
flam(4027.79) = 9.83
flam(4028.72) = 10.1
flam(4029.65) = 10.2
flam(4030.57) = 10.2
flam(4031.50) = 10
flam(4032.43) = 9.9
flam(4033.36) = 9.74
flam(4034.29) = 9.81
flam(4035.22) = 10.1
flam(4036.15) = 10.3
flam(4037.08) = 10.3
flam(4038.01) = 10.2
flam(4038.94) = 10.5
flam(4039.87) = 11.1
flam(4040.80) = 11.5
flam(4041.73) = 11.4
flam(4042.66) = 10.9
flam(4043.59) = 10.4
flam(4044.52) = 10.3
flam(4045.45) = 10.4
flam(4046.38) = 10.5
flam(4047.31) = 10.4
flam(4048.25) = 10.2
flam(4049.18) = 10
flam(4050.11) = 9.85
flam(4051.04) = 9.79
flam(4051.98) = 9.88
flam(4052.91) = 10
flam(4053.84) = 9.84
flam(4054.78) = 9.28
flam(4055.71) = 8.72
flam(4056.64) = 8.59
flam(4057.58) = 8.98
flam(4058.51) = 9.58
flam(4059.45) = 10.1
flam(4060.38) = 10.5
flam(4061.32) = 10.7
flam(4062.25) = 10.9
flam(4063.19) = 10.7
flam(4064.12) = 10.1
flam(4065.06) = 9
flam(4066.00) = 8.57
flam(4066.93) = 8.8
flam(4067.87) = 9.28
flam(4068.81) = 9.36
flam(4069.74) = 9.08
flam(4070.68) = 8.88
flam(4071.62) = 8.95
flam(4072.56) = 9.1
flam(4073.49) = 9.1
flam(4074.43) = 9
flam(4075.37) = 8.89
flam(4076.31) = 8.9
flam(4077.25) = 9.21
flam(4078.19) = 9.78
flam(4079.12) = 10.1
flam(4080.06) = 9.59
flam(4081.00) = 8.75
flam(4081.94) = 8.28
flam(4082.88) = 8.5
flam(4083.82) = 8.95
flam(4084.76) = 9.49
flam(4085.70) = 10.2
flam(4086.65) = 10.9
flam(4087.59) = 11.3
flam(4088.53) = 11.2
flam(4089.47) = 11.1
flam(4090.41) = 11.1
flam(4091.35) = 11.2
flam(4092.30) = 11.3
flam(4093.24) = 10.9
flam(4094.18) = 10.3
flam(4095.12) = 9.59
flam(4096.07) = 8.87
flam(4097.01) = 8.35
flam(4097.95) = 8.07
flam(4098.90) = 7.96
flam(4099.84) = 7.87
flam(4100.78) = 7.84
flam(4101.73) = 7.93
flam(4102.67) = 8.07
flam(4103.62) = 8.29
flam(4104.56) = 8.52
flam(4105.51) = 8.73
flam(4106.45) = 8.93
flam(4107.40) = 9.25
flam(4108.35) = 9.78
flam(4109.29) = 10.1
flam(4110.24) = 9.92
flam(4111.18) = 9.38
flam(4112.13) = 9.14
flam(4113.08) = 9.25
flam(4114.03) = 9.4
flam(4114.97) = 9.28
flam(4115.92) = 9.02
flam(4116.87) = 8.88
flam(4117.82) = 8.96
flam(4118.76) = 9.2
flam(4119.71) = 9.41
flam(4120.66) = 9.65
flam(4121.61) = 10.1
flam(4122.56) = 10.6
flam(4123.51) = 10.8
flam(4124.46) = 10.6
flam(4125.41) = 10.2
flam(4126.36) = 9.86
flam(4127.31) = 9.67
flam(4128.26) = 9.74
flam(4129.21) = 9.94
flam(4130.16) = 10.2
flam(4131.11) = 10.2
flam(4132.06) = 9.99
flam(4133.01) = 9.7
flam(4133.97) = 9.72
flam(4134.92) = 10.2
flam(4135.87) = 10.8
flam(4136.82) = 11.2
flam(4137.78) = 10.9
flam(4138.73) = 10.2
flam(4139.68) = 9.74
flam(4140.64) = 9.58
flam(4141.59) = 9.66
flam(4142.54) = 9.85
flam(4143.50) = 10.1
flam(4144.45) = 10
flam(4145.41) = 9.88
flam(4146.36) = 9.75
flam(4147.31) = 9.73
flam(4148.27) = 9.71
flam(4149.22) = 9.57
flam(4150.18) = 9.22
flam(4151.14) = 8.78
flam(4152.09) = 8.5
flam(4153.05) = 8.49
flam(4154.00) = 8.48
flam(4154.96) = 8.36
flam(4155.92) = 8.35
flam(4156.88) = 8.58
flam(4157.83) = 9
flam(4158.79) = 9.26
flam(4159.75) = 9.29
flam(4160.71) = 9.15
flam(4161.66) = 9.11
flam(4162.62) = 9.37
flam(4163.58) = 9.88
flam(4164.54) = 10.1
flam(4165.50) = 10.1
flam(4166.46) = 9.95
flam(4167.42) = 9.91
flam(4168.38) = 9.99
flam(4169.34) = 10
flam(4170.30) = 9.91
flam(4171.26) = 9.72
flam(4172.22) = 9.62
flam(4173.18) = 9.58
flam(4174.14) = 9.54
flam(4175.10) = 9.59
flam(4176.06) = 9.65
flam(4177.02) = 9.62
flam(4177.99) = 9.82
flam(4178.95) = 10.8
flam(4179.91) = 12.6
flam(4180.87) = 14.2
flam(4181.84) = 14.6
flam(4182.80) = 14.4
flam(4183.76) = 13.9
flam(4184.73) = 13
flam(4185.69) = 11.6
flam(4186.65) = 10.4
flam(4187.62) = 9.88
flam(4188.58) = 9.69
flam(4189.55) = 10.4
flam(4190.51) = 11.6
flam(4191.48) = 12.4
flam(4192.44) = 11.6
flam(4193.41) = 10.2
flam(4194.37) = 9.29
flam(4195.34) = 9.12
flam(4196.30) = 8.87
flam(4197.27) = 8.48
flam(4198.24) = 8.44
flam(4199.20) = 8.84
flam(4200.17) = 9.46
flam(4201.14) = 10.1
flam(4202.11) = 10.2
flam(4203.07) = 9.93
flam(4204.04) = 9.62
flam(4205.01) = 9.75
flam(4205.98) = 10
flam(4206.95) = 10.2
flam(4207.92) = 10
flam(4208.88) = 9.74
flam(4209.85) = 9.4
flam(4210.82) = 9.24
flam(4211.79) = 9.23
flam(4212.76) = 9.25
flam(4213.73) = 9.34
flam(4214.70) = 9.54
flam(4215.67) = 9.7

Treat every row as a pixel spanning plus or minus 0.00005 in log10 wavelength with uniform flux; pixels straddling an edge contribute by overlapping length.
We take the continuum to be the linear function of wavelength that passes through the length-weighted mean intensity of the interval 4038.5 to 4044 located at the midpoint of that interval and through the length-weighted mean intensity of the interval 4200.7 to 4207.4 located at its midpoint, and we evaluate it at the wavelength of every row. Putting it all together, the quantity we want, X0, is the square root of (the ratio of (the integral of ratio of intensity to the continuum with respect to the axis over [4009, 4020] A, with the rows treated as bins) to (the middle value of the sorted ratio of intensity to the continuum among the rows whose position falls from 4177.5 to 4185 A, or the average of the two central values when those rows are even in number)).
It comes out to 2.8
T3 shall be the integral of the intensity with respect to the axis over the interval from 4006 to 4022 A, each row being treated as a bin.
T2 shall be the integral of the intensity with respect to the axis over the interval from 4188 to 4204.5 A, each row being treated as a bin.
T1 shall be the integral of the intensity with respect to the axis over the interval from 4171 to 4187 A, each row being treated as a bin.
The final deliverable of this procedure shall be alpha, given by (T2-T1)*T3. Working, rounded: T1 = 182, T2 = 163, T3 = 174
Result -3221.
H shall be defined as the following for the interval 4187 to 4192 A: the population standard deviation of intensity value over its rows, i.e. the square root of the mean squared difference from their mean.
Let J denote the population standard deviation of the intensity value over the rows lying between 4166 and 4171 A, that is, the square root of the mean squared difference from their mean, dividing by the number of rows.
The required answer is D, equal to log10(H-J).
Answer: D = 0.00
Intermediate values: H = 1.04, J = 0.04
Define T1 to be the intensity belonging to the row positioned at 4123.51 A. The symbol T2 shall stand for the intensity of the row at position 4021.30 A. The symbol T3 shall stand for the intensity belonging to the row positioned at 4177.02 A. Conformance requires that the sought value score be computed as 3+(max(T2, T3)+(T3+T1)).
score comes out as 34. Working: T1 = 10.8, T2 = 11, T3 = 9.62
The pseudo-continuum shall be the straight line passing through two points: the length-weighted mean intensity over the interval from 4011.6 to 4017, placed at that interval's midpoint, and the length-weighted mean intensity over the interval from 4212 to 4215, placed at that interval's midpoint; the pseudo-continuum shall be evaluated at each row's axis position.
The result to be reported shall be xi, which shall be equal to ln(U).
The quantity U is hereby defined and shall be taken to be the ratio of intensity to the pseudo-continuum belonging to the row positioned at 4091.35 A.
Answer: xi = 0.1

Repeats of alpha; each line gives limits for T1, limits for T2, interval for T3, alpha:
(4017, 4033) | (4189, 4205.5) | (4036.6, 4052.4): -566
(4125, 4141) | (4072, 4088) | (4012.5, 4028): -1882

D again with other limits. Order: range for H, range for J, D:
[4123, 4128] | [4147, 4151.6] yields -1.18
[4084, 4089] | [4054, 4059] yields -0.49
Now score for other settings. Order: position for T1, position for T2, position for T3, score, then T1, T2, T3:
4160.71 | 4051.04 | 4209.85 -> 31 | 9.15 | 9.79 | 9.4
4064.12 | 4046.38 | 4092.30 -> 36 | 10.1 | 10.5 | 11.3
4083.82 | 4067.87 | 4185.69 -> 35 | 8.95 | 9.28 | 11.6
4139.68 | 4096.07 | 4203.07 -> 33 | 9.74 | 8.87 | 9.93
